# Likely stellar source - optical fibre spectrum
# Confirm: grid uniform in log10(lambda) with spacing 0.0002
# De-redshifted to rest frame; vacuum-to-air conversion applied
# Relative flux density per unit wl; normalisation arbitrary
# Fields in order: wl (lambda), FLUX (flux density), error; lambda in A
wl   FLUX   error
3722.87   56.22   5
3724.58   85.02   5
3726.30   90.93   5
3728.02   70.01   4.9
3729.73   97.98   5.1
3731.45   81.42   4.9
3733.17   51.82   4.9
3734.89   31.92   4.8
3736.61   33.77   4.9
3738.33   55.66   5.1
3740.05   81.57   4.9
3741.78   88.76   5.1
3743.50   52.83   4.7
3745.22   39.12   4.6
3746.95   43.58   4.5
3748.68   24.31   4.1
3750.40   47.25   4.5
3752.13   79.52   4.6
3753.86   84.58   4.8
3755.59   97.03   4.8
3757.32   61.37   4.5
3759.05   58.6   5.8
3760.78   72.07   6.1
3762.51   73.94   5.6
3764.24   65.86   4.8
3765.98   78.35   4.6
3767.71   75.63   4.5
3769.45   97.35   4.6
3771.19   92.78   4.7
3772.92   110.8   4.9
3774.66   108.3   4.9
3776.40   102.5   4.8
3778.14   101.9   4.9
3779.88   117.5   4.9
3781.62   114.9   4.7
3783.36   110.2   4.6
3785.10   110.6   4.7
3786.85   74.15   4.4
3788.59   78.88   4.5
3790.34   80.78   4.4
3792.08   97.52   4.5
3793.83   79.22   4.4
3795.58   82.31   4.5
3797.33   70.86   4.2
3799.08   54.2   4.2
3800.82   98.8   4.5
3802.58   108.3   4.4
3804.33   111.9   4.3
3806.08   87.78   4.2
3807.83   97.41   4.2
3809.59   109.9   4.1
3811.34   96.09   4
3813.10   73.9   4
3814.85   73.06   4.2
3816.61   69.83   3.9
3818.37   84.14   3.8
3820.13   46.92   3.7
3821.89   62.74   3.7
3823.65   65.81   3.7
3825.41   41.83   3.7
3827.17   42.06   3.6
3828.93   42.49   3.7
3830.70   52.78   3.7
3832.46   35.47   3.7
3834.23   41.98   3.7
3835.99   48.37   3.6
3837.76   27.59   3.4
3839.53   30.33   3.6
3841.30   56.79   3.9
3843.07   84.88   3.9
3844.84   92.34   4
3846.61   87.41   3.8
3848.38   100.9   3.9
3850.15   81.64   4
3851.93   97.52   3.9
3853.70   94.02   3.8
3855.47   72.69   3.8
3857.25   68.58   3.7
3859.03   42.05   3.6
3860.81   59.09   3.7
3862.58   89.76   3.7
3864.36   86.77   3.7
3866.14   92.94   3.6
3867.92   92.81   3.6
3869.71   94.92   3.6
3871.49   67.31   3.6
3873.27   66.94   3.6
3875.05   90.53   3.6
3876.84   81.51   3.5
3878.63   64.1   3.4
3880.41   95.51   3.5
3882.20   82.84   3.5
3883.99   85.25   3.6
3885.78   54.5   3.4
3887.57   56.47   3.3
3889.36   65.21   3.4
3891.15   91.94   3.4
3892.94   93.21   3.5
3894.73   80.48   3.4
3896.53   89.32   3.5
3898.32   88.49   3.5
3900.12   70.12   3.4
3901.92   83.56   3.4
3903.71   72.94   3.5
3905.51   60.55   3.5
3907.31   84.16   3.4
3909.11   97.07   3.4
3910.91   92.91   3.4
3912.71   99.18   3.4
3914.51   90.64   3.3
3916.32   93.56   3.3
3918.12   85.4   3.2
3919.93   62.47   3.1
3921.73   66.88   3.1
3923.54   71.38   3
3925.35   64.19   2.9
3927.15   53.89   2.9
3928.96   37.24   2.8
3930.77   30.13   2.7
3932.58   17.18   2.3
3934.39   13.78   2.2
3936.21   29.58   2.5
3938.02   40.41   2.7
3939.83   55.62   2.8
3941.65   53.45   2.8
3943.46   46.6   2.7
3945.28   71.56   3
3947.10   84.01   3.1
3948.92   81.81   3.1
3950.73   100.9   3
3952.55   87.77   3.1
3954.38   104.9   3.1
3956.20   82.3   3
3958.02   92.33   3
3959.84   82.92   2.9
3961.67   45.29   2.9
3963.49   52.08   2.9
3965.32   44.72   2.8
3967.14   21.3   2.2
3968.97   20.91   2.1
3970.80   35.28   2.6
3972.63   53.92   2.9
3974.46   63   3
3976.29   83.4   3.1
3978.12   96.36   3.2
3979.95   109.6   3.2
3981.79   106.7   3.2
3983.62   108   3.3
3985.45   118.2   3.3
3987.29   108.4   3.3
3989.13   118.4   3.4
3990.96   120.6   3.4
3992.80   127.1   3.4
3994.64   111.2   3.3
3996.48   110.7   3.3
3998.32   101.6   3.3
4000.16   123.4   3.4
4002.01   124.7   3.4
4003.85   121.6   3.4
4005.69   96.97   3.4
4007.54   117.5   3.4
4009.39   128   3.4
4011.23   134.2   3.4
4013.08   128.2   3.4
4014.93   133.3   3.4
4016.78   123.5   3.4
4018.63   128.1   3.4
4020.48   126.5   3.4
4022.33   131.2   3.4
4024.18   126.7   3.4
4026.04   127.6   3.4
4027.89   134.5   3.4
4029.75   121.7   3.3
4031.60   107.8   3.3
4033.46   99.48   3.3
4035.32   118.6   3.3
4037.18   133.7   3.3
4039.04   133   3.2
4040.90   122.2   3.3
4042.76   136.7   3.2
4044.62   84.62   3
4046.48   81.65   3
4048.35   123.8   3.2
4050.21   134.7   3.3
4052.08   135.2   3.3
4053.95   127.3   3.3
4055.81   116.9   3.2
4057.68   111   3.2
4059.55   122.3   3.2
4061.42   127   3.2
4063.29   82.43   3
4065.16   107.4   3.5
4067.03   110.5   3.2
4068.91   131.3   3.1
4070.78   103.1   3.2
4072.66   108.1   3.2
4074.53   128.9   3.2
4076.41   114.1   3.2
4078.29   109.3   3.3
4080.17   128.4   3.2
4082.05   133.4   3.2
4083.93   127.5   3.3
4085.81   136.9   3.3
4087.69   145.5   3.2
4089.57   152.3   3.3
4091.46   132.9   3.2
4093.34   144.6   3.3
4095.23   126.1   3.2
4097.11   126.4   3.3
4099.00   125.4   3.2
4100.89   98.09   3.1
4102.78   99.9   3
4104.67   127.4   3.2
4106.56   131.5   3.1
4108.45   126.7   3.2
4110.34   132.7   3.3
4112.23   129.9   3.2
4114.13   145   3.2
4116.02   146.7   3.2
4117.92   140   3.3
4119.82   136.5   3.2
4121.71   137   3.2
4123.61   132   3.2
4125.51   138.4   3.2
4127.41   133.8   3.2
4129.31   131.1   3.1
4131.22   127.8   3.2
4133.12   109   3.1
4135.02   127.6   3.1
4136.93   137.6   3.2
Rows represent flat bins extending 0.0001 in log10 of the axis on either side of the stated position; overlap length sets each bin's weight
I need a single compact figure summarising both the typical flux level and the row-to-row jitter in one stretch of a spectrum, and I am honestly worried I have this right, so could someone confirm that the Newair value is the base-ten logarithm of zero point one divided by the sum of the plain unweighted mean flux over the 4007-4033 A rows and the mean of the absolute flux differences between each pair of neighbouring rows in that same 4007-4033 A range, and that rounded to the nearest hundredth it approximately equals -3.12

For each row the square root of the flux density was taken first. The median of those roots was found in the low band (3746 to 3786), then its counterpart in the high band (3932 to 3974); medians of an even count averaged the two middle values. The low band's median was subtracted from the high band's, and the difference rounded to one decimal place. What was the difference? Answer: -1.9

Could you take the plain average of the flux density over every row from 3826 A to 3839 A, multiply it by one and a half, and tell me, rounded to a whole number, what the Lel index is 62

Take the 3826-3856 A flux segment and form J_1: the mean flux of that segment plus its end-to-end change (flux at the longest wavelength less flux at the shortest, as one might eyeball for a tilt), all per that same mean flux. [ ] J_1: 1.5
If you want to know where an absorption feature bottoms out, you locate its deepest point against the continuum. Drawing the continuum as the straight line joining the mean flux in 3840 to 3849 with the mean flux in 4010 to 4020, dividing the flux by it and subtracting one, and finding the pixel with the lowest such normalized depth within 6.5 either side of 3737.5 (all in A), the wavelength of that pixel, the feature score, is 3734.89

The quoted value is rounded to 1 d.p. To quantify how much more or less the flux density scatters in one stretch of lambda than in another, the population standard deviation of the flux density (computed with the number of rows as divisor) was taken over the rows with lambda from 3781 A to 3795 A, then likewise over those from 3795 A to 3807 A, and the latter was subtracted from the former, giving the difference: -3.3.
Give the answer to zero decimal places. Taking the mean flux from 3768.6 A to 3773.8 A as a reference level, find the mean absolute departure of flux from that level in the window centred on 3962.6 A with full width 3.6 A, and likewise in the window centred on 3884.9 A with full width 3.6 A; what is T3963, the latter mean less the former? -21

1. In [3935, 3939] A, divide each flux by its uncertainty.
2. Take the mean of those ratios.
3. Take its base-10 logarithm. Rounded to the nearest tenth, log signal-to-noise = 1.1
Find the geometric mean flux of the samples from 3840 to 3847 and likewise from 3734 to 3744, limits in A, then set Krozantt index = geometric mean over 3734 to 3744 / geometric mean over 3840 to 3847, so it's 0.67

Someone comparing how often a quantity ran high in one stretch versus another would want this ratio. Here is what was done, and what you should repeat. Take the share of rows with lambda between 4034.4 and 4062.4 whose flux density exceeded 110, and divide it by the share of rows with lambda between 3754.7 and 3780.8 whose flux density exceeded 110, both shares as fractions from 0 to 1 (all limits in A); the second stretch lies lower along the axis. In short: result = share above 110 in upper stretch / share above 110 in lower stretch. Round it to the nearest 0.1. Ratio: 6.5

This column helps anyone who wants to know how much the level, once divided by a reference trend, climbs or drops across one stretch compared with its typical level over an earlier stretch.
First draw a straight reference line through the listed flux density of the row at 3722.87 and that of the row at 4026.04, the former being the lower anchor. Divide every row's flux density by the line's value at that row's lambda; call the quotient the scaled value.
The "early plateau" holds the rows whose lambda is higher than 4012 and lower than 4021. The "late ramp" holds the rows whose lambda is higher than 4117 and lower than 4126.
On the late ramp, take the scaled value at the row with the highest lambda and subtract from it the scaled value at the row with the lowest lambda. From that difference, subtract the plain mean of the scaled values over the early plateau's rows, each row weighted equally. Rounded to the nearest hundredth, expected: -1.04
